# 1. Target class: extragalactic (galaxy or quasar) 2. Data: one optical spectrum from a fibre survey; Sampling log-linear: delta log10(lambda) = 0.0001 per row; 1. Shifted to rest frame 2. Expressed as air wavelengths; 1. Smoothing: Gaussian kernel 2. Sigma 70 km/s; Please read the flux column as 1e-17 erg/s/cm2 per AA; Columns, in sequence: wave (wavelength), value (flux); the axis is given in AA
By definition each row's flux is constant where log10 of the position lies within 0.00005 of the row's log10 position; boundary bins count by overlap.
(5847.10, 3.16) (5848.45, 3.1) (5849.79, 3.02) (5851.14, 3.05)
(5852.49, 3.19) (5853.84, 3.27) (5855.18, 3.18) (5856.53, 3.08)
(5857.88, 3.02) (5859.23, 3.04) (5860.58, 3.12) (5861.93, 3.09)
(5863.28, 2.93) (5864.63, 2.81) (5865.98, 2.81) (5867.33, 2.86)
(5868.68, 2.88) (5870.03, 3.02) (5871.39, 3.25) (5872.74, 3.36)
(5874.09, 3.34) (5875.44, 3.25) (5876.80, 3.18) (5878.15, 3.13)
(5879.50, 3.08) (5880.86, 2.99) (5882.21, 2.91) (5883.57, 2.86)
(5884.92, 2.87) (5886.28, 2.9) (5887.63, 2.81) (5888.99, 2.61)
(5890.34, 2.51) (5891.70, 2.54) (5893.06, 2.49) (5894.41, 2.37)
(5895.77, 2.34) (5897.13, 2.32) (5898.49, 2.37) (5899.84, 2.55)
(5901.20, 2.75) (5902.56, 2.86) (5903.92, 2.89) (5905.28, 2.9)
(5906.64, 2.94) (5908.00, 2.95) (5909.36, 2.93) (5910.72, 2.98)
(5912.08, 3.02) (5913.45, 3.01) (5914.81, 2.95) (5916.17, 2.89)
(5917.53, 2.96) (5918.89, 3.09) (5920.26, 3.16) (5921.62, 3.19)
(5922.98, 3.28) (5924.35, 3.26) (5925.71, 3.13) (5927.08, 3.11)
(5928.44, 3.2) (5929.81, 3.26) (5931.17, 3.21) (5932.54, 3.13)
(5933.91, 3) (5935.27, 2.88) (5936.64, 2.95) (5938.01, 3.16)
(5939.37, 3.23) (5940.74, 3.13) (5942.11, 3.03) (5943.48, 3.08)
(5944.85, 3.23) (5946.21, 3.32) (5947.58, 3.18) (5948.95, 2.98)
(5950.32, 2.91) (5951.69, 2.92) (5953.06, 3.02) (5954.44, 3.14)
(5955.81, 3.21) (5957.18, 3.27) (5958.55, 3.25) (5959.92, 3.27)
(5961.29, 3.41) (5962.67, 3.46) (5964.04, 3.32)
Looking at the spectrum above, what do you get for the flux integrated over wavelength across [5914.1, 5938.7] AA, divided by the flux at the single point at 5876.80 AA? 24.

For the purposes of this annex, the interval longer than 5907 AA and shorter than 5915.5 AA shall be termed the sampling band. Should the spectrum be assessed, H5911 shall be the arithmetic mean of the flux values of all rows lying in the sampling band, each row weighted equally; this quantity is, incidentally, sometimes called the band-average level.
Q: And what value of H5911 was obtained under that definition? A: 2.97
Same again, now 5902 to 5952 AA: 3.06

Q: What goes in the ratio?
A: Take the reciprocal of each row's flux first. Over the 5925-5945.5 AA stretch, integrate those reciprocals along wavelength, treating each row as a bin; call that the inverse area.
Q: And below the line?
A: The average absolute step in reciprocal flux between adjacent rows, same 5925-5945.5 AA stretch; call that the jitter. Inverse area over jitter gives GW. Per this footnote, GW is 679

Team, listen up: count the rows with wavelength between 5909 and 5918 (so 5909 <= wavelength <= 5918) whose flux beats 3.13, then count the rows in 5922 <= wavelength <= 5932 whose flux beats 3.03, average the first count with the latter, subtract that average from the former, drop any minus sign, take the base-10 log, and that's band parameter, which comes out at 0.54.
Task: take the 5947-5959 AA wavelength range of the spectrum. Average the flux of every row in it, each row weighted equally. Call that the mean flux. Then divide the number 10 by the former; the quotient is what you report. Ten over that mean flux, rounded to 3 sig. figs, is 3.23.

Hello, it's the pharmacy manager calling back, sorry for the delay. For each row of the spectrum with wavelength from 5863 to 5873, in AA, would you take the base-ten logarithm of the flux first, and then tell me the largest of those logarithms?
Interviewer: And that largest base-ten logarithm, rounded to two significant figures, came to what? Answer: 0.53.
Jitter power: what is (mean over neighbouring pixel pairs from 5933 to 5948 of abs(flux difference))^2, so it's 0.012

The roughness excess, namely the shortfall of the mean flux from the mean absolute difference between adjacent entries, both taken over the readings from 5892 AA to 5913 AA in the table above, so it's -2.6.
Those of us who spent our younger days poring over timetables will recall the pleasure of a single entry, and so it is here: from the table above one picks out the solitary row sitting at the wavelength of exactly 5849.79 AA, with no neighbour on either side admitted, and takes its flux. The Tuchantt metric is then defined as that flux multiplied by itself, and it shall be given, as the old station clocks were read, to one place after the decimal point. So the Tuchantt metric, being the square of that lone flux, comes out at 9.1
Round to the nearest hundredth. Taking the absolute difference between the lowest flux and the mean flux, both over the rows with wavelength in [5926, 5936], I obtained 0.23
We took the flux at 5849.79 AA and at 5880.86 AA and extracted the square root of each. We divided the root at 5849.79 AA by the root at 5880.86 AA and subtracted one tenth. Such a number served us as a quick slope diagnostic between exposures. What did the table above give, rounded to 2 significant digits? 0.91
